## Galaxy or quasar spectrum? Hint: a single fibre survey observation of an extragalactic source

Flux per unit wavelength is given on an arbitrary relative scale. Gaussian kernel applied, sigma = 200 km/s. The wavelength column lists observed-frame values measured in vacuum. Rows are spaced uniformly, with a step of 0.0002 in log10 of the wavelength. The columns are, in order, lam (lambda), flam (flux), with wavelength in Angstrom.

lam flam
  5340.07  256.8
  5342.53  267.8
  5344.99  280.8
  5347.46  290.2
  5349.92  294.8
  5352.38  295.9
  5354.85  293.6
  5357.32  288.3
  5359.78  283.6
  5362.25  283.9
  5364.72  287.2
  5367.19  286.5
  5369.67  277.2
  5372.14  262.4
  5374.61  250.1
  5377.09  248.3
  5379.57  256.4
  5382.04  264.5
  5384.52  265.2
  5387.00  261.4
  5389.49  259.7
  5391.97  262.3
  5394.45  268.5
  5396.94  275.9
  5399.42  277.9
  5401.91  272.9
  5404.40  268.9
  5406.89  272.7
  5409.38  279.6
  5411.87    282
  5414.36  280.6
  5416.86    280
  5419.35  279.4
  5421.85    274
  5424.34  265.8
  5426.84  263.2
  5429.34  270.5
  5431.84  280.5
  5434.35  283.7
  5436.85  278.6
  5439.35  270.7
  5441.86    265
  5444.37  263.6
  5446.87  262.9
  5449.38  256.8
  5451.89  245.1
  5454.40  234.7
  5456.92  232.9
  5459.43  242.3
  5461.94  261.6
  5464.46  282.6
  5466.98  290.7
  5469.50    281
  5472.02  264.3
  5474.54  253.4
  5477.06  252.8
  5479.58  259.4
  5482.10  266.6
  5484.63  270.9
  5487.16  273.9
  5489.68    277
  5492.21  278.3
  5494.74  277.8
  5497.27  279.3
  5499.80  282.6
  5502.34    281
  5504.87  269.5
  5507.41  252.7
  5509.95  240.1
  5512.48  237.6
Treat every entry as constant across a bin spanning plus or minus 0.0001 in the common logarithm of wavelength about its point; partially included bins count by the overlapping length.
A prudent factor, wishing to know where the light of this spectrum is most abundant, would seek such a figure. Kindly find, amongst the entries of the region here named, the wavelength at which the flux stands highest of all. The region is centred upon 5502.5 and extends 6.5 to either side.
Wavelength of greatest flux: 5499.80 Angstrom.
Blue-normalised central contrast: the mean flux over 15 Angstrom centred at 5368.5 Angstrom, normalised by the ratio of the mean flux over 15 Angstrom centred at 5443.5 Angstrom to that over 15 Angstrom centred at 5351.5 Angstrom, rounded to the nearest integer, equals 300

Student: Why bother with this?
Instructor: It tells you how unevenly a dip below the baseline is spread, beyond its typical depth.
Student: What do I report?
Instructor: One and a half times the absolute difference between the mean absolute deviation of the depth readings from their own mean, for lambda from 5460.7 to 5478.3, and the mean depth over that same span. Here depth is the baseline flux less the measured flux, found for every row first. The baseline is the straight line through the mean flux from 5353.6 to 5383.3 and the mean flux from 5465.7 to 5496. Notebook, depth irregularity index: 18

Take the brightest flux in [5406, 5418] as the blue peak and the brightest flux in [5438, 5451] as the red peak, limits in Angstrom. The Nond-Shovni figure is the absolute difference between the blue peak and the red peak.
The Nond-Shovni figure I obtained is 11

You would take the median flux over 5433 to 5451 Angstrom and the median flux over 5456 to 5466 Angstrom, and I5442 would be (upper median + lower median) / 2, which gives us 258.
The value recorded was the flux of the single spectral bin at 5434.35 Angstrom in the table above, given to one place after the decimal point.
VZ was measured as 283.7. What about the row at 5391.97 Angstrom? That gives 262.3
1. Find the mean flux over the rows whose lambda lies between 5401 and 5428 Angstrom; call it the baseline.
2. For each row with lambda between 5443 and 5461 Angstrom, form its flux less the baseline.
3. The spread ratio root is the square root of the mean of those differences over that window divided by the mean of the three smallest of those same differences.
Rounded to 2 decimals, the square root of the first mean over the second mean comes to 0.83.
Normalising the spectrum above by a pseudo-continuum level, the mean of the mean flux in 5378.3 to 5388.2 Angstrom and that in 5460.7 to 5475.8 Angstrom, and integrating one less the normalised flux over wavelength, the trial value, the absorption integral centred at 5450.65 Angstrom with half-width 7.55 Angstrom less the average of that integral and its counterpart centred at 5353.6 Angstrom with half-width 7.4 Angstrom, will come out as 1.2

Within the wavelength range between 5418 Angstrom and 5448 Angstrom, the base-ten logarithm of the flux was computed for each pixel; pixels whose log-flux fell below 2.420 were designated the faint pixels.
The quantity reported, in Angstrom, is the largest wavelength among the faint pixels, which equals 5446.87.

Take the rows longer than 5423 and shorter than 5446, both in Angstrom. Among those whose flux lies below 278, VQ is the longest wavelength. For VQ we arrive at 5444.37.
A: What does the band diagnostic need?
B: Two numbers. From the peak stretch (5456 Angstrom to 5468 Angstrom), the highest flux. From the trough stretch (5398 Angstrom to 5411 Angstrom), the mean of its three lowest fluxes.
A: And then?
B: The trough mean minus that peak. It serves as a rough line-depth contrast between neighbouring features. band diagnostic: -19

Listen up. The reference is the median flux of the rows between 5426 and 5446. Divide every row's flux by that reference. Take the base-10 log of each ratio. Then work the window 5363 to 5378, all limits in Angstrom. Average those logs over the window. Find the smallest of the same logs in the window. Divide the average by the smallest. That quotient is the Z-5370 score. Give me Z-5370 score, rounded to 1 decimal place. 0.1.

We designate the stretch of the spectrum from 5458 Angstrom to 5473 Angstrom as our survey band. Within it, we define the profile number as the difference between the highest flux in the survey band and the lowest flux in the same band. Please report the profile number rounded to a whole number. 48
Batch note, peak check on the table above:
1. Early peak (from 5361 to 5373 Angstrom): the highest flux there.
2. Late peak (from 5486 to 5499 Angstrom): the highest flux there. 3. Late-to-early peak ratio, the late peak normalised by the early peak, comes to 0.97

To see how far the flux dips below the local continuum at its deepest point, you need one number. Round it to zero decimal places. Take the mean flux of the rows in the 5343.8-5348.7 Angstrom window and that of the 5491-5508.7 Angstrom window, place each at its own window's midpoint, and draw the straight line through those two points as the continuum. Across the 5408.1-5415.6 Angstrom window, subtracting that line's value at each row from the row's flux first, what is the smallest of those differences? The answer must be -1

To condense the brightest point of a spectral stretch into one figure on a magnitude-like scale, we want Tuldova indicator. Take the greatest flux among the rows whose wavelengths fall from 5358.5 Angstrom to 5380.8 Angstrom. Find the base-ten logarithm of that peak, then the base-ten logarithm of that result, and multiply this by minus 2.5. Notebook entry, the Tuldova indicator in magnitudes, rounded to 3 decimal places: -0.977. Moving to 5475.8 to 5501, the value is -0.973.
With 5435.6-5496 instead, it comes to -0.979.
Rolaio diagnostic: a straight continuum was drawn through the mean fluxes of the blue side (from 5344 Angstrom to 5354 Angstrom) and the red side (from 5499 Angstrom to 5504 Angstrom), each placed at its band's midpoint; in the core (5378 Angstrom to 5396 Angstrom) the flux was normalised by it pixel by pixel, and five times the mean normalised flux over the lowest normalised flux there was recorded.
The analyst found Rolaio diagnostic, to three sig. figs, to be 5.13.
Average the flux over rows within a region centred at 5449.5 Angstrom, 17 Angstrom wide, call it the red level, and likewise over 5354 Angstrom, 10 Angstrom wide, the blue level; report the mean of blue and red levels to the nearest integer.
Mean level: 272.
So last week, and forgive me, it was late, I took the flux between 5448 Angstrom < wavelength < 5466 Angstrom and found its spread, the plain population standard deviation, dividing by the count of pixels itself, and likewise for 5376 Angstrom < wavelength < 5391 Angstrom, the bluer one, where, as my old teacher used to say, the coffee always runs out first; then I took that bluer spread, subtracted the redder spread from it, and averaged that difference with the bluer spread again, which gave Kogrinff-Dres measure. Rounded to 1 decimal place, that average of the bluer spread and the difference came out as -2.4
